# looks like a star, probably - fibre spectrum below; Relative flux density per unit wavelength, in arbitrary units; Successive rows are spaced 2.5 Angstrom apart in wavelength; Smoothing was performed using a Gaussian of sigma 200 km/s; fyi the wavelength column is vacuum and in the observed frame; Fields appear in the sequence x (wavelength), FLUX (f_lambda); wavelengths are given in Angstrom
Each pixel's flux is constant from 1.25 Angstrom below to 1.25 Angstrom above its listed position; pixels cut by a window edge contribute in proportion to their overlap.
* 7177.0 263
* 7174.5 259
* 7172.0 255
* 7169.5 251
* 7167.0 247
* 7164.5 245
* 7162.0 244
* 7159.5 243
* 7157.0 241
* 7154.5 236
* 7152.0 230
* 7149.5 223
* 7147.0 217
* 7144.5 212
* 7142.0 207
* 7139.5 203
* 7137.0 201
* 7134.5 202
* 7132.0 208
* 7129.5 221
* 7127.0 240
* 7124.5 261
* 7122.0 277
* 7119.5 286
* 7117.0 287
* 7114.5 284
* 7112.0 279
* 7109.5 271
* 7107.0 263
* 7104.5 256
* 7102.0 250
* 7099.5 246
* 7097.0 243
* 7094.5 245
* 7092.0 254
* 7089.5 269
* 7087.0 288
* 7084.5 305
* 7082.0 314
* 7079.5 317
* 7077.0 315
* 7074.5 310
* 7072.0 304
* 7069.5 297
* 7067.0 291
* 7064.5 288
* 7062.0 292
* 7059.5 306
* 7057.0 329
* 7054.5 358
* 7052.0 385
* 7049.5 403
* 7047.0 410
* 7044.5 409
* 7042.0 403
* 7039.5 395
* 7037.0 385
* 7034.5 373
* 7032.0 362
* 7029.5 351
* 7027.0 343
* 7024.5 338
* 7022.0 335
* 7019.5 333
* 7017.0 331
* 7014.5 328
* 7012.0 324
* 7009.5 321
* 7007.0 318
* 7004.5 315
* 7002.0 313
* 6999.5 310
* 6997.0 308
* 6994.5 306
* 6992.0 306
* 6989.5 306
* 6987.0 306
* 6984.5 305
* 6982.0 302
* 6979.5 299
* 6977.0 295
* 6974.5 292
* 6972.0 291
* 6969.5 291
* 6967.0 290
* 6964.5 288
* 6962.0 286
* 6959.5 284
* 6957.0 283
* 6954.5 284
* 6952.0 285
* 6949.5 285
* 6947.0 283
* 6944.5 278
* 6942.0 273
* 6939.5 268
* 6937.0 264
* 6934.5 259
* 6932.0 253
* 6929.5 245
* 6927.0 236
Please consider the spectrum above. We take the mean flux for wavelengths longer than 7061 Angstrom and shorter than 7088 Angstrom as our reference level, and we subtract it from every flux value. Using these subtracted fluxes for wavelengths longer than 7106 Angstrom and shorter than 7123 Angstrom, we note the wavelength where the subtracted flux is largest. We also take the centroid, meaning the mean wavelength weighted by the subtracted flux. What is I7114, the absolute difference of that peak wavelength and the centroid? 3.7 Angstrom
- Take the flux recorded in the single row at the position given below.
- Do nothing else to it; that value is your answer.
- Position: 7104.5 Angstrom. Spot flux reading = 256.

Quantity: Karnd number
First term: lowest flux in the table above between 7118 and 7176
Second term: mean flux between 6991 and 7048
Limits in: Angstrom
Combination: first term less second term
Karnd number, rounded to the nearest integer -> -143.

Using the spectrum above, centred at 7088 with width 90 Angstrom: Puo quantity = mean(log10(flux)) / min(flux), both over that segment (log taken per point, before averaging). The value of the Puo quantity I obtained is 0.0118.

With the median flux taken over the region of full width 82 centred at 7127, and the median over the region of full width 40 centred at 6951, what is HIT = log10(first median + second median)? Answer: 2.72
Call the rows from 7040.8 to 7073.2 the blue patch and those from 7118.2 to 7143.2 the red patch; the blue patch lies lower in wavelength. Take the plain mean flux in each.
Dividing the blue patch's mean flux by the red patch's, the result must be 1.49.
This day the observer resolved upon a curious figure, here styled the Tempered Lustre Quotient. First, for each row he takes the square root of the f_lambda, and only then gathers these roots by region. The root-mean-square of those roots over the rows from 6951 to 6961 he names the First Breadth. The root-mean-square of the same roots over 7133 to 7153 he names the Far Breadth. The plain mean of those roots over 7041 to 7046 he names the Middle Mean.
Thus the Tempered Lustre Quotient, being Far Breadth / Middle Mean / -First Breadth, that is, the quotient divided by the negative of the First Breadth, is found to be -0.043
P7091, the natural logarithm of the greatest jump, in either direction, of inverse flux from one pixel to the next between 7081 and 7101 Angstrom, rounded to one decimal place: -8.3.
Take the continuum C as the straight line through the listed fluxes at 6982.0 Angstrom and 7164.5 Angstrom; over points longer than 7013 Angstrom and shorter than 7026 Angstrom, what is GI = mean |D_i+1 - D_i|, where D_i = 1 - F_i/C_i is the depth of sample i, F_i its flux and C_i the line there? 0.0117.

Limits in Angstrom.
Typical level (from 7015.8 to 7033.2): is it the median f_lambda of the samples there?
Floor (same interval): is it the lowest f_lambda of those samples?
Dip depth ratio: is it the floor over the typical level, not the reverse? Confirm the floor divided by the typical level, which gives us 0.979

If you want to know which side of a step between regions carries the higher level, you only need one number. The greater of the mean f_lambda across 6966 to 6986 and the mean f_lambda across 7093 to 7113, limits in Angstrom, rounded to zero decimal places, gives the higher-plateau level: 296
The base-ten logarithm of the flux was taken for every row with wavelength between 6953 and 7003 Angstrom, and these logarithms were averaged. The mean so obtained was 2.47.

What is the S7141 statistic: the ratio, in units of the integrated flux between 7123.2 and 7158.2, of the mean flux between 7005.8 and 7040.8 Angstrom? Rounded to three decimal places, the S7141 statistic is 0.045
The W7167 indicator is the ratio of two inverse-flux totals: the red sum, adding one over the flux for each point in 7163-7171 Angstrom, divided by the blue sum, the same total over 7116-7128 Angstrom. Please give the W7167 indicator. 0.7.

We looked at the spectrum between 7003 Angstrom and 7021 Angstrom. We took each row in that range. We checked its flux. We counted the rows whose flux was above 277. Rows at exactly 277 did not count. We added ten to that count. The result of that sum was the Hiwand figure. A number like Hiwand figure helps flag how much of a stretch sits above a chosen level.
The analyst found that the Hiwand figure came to 17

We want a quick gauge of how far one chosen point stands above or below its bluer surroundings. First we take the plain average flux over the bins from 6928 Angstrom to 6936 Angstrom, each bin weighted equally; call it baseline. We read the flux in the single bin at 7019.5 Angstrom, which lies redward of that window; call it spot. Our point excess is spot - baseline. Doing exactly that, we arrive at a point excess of 81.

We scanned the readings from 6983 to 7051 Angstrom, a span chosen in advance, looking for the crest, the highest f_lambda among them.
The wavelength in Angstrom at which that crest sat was 7047.0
